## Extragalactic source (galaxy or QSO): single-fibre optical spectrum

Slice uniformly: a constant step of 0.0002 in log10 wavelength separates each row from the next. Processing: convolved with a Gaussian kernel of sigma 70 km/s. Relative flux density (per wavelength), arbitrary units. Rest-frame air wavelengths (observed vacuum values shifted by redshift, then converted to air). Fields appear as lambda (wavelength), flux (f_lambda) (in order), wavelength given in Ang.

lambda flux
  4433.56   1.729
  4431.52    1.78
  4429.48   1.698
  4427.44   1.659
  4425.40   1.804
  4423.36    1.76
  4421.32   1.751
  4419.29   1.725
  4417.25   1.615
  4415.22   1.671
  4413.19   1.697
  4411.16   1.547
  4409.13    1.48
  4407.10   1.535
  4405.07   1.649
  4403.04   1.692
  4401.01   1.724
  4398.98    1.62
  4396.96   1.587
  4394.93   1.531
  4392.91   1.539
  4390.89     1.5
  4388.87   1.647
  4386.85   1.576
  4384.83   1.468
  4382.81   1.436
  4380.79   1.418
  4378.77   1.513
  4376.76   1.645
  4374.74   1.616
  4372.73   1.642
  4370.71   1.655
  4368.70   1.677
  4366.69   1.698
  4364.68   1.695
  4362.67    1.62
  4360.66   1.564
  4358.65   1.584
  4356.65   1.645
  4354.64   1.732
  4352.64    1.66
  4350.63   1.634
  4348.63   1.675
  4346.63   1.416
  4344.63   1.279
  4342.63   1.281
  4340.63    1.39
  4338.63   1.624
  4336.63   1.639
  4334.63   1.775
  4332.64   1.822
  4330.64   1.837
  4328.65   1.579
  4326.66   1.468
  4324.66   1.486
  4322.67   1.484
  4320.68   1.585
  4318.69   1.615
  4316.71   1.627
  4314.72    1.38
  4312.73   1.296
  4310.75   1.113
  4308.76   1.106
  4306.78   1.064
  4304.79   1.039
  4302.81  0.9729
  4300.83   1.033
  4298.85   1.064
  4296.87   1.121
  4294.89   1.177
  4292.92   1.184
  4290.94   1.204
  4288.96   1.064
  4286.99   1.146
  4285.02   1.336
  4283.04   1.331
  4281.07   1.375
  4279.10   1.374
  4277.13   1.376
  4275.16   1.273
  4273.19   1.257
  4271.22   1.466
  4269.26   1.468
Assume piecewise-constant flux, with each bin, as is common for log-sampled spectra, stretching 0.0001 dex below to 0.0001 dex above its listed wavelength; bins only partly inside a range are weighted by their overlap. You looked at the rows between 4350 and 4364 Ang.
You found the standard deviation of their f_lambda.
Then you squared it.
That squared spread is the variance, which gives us 0.003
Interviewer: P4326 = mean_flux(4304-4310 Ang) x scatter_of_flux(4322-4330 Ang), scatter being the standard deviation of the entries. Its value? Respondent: 0.05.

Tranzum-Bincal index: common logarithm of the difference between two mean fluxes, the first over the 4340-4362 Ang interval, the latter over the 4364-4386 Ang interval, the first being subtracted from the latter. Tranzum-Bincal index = -1.3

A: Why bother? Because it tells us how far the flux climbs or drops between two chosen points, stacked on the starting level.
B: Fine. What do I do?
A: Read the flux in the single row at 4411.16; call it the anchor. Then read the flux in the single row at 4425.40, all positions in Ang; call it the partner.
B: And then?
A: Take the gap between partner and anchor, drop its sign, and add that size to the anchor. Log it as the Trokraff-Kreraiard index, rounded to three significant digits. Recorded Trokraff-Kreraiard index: 1.80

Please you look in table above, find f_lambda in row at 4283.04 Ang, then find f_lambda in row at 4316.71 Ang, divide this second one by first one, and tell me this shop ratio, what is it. 1.22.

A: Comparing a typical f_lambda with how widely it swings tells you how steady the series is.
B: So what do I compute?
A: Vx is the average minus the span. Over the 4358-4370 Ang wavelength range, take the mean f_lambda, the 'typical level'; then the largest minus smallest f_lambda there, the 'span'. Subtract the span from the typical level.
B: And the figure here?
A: 1.5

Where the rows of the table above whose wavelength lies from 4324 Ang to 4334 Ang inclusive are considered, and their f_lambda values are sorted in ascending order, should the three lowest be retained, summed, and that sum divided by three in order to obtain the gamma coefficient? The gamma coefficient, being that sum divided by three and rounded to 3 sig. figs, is 1.51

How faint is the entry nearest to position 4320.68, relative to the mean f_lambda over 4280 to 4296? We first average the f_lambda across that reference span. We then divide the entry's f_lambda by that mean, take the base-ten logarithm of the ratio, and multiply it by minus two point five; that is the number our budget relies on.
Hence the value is -0.3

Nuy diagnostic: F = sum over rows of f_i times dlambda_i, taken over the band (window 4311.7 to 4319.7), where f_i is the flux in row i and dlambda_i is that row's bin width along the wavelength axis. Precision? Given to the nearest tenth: 11.8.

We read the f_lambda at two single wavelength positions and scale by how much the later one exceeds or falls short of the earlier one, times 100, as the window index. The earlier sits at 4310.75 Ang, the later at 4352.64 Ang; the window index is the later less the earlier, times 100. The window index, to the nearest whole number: 55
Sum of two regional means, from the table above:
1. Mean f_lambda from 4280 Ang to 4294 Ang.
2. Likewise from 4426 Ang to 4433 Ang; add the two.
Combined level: 2.95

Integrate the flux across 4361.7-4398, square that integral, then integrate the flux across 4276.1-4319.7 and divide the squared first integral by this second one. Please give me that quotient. 62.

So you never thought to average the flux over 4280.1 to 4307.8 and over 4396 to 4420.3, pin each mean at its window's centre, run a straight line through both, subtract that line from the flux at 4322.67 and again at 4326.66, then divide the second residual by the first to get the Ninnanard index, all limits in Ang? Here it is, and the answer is 0.85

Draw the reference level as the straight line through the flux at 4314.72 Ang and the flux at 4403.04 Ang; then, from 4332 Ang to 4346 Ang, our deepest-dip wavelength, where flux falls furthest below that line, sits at 4344.63 Ang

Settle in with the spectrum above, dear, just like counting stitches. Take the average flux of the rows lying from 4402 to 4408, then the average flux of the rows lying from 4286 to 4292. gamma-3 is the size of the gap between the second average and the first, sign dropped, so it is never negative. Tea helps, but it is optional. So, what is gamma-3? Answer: 0.49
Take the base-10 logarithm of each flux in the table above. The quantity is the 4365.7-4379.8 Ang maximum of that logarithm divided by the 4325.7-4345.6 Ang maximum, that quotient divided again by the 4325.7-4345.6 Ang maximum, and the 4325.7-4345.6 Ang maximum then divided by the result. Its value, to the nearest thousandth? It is 0.080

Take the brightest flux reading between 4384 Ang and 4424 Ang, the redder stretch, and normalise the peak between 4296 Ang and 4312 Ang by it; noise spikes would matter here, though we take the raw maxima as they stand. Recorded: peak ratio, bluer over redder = 0.64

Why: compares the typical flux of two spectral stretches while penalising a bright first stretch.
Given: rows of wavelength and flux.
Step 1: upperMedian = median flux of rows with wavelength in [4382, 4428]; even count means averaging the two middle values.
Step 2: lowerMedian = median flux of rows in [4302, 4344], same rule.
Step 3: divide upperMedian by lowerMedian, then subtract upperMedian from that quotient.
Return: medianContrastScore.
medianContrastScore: -0.53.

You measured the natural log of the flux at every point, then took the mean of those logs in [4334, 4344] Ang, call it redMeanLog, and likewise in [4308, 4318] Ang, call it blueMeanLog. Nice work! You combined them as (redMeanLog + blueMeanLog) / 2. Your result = 0.34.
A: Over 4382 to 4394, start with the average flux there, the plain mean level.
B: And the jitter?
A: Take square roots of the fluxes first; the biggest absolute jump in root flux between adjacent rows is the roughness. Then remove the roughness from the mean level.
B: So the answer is 1.47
